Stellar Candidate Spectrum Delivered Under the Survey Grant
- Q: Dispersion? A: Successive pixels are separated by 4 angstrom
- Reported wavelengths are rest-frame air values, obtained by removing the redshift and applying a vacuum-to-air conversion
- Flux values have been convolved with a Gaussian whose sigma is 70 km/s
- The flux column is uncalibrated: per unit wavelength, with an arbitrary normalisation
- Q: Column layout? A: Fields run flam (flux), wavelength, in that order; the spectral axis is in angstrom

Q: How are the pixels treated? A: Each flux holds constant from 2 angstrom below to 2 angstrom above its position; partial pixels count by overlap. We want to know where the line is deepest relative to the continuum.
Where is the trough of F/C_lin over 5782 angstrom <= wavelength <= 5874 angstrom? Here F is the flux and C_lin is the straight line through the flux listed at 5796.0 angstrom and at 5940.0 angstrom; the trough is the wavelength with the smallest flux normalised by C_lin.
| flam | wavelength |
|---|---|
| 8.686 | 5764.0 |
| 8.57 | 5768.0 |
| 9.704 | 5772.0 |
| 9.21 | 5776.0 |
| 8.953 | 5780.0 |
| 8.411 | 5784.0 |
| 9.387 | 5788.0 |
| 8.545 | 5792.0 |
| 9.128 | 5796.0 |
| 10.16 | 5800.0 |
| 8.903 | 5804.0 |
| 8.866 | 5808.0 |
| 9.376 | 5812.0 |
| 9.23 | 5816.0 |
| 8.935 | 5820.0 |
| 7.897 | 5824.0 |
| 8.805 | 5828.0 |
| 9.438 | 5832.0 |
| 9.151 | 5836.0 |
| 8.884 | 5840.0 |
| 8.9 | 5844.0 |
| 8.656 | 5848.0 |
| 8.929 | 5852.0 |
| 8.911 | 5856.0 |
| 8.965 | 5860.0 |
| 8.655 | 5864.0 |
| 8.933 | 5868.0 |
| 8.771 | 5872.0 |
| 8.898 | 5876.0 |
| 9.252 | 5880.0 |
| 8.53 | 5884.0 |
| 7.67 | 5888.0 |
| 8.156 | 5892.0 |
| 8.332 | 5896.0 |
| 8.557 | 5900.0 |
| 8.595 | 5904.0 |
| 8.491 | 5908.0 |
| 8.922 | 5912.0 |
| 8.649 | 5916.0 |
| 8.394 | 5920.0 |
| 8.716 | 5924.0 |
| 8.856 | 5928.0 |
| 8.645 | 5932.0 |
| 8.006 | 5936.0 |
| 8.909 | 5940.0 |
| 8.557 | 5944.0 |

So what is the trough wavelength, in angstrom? 5824.0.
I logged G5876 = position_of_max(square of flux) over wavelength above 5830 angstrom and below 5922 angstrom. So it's 5832.0 angstrom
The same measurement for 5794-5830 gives 5800.0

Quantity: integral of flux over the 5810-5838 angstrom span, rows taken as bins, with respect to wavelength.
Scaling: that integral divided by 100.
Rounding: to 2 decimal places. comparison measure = 2.51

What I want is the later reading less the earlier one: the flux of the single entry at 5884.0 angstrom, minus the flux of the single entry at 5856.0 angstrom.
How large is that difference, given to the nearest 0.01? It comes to -0.38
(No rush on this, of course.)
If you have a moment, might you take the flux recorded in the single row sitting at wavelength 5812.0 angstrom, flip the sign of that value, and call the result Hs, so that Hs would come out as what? -9.4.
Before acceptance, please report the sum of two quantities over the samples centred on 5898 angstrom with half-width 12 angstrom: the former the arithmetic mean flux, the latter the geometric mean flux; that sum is 16.6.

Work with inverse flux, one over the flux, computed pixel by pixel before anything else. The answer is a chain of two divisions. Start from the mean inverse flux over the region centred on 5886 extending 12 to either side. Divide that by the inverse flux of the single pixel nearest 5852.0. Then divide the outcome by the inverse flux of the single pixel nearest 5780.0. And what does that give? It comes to 9.5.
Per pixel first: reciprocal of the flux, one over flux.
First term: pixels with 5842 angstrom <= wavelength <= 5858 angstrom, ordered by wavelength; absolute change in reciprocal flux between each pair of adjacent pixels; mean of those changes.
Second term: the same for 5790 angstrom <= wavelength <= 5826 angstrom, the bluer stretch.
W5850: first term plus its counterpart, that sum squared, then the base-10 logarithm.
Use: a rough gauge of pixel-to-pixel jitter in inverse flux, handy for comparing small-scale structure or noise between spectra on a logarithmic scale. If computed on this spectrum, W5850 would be -4.0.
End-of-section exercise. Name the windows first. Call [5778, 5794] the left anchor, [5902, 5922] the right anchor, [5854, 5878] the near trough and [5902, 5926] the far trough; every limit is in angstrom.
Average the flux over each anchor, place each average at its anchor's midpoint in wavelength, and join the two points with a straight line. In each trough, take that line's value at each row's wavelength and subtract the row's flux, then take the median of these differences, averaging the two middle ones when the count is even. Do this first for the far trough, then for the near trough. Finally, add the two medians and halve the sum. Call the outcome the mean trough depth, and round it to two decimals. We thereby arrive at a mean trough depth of -0.11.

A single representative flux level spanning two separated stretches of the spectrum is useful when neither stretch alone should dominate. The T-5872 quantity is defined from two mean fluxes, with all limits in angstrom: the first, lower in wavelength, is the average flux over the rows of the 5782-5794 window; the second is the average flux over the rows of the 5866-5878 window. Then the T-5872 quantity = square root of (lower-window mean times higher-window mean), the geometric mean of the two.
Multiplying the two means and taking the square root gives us 8.82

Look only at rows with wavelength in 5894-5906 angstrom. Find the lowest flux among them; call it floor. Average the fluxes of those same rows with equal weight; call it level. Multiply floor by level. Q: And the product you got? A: 71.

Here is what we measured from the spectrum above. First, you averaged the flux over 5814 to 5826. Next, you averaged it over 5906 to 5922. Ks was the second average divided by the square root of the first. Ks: 2.92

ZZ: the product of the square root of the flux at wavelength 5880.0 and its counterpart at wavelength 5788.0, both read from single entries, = 9.32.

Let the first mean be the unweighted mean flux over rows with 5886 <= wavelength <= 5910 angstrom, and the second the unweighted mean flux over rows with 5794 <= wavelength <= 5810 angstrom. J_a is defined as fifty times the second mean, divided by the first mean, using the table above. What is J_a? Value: 55.8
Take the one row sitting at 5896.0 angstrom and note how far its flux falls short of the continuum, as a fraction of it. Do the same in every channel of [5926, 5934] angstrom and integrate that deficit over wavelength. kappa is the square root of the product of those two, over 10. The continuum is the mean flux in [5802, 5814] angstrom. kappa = 0.0144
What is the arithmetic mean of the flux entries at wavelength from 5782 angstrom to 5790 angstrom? 8.90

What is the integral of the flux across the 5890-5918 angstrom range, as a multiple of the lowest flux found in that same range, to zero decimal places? 29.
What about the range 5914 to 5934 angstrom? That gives 21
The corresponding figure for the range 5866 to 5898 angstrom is 36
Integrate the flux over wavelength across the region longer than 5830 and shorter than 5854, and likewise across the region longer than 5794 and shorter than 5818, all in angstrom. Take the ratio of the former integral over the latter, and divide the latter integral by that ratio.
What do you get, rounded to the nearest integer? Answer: 230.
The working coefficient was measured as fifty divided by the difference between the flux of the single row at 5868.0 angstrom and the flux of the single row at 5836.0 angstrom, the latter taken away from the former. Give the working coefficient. -229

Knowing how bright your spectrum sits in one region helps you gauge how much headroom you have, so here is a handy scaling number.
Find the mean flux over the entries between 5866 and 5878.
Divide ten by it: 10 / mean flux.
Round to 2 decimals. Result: 1.13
